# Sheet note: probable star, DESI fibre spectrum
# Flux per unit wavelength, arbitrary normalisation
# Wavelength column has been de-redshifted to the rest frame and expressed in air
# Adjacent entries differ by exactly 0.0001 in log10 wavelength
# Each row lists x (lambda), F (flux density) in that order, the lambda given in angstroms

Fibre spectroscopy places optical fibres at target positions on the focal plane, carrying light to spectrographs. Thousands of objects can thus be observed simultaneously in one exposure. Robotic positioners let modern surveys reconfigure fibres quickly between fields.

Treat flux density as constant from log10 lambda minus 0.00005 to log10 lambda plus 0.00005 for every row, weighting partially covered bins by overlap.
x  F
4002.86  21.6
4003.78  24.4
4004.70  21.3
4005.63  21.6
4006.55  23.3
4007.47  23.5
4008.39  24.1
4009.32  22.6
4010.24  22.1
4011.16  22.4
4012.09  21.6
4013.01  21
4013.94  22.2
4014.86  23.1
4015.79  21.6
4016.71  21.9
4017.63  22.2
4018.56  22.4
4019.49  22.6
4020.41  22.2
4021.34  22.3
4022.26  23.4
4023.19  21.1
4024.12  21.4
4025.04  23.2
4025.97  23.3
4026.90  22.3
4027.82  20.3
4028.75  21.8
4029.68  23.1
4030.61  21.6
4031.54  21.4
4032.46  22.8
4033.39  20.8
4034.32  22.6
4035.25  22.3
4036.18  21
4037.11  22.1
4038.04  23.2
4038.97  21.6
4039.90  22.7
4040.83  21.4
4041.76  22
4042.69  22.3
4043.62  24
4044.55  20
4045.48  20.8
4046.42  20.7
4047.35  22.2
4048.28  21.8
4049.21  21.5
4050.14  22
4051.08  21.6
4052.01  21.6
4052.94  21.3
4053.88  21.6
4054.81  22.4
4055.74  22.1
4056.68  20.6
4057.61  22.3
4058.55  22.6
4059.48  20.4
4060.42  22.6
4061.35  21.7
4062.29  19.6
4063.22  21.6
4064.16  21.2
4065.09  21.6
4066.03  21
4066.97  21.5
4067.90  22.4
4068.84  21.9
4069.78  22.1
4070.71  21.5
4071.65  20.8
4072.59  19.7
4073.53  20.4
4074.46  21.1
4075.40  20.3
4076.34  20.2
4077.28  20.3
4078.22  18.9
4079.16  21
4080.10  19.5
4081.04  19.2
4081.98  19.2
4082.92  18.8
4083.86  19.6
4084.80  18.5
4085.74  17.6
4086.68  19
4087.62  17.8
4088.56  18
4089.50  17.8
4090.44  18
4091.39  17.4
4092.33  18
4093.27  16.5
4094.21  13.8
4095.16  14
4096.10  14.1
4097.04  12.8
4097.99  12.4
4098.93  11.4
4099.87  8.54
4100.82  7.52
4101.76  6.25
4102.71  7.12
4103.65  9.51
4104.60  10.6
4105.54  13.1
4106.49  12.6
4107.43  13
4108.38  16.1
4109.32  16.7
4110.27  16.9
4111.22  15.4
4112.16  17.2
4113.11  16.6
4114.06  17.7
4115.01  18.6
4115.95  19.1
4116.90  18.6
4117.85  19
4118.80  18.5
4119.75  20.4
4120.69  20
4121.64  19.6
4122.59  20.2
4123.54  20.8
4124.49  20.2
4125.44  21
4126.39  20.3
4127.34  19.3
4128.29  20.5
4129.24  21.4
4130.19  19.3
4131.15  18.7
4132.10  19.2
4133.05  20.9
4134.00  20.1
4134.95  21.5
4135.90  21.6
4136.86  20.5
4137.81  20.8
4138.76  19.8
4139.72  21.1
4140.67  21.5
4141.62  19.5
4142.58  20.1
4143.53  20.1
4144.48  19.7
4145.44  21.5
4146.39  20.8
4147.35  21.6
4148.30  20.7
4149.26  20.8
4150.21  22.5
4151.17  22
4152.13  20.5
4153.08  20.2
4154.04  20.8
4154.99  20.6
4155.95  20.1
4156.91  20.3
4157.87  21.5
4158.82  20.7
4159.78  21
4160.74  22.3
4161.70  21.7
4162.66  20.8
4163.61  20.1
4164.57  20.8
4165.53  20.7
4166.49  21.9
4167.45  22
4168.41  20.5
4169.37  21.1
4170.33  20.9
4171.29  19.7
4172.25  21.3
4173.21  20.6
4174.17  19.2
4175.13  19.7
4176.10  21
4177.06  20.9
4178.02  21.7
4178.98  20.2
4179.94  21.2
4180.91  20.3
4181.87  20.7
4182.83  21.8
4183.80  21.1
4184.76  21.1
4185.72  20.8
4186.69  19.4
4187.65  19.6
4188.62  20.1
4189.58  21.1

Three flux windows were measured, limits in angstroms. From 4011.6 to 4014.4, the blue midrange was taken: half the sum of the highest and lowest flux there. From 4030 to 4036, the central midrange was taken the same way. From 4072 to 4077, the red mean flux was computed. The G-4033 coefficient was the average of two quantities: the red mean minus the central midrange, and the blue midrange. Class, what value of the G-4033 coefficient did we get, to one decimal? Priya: 10.1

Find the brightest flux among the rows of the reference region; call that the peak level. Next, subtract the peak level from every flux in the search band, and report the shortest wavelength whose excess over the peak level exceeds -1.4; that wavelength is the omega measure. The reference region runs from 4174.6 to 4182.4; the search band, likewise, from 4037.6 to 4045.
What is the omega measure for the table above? 4038.04 angstroms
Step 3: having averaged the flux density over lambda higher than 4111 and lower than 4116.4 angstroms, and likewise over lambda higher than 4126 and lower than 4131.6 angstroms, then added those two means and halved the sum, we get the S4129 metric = 18.7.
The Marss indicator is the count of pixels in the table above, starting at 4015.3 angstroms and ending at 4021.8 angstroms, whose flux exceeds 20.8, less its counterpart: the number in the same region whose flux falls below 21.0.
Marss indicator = 7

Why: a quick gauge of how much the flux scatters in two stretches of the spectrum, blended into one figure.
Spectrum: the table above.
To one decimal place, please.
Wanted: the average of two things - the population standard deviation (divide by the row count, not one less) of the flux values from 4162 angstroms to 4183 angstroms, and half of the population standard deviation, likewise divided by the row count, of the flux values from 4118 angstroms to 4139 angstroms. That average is 0.6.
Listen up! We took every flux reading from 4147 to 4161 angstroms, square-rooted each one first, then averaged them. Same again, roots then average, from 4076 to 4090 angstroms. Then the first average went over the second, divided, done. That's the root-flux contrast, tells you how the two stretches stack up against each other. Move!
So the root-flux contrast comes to 1.05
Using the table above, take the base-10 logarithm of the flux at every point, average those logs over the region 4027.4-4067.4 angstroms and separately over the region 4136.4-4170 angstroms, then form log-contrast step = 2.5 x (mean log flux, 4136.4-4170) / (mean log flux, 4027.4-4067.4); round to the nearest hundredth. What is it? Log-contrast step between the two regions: 2.47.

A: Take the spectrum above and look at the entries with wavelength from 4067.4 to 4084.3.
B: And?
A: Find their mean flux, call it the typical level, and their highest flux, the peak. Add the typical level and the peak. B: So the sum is 42.8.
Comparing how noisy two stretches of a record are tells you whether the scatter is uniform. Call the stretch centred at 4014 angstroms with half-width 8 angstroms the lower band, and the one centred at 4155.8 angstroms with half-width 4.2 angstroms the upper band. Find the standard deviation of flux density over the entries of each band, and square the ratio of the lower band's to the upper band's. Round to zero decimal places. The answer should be 3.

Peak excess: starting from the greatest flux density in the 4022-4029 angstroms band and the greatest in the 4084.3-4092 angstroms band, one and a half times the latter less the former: 5.1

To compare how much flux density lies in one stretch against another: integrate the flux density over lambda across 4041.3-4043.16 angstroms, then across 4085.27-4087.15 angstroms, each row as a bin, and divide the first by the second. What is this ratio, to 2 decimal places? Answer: 1.20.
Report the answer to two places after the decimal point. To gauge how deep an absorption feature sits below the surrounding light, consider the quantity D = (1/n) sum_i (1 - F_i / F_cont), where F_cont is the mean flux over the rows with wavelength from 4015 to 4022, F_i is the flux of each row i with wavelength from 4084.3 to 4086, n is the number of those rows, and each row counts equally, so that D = 0.19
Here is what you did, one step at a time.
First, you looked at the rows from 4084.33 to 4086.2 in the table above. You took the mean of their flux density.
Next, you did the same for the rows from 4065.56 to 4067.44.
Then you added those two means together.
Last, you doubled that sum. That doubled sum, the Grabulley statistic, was 79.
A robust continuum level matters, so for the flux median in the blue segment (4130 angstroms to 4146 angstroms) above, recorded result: 20.1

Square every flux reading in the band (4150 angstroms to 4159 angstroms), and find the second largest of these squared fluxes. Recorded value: 484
